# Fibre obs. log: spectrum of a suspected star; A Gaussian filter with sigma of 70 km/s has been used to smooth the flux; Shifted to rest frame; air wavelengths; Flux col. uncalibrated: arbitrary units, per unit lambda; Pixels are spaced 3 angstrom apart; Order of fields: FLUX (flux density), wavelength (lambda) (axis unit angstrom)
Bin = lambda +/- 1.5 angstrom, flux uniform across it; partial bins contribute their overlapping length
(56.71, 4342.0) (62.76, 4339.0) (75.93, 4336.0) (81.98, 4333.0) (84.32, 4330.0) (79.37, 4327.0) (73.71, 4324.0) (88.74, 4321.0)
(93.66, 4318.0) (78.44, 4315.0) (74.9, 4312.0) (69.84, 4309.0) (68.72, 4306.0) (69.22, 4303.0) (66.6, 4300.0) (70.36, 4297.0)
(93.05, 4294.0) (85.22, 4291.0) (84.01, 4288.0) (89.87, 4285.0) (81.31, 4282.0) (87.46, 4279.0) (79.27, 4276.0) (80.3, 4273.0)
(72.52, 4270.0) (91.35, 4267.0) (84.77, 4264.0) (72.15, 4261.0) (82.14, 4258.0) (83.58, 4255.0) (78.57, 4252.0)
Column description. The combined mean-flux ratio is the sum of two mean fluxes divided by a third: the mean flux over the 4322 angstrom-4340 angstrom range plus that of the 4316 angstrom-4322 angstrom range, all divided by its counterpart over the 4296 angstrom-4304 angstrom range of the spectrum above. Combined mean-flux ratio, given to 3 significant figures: 2.44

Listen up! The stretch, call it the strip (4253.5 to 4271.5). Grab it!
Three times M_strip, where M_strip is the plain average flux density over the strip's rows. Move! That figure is 243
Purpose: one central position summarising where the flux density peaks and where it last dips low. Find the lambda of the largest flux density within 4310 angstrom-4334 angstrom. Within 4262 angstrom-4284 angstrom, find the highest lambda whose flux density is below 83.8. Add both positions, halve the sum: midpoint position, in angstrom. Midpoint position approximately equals 4300.0 angstrom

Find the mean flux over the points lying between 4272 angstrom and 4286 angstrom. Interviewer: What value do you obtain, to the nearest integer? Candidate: 84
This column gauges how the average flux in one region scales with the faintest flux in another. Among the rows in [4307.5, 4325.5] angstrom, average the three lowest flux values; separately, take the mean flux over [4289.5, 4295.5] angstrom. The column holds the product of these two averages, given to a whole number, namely 6491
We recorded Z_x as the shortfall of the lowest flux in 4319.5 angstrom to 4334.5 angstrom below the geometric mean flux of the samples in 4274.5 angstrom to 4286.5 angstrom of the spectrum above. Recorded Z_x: 11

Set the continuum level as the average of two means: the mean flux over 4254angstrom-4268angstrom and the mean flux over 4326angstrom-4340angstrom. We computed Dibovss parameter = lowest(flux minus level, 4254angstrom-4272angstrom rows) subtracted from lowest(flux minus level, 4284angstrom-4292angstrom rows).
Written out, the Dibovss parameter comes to 12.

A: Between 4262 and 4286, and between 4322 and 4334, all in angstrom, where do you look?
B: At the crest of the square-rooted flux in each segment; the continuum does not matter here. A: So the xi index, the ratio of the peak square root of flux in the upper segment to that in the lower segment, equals 0.961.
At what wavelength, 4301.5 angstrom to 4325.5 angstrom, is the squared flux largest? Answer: 4318.0 angstrom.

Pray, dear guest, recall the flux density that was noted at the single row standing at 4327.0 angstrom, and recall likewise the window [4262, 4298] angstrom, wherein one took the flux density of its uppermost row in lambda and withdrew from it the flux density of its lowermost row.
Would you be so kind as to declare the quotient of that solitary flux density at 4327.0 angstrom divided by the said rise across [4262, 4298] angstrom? -5.5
